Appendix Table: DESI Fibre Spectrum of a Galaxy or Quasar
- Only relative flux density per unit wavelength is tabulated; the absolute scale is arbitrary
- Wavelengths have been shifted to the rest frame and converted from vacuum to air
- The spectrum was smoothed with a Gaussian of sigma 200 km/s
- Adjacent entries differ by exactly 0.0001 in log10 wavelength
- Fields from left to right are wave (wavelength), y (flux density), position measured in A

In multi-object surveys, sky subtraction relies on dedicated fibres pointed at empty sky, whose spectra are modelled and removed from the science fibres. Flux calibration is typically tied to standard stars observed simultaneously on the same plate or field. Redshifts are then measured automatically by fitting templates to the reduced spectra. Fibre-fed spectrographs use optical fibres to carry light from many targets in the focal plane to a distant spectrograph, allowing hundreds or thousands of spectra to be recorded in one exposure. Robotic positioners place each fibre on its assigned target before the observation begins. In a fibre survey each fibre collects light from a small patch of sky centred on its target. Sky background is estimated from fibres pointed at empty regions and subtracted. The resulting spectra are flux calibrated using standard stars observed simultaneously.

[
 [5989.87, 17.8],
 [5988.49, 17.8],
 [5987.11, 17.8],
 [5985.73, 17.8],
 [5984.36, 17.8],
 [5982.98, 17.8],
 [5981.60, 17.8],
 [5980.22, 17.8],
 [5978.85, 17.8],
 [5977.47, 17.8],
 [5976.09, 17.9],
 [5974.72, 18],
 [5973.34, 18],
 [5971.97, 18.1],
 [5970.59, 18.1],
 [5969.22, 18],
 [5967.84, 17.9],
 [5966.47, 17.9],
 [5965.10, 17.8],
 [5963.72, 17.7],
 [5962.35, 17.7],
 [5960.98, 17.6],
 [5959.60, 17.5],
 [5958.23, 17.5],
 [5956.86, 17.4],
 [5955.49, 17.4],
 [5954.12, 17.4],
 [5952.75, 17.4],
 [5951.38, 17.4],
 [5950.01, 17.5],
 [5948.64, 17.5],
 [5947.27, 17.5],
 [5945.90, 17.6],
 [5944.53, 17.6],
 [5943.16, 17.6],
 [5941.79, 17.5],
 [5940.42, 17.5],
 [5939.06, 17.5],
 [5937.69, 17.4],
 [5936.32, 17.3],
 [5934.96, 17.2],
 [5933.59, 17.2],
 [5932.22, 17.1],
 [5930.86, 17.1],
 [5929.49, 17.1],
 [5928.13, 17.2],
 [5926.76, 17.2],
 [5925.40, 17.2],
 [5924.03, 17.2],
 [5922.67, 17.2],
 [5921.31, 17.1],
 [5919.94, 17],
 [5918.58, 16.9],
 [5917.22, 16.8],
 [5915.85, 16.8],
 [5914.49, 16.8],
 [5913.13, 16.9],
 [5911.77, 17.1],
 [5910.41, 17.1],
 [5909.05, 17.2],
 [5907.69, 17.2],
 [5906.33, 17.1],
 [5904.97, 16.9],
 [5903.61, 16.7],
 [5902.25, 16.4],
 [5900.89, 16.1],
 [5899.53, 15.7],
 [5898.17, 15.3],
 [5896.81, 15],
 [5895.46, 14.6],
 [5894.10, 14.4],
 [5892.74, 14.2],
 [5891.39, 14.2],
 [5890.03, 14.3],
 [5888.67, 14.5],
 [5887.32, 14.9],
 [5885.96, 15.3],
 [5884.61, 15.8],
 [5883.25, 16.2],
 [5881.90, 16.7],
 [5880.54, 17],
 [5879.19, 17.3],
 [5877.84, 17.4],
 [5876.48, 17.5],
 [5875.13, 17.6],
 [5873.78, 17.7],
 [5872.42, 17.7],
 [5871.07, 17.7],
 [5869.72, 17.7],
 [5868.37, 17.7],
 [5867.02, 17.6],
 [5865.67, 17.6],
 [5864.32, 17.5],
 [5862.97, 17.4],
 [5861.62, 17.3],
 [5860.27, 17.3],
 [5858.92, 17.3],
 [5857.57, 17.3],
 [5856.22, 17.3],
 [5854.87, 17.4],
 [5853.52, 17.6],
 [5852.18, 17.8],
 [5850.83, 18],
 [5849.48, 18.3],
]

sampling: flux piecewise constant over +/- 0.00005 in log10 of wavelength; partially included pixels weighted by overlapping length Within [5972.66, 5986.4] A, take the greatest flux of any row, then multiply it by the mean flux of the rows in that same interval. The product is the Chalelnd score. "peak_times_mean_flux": 321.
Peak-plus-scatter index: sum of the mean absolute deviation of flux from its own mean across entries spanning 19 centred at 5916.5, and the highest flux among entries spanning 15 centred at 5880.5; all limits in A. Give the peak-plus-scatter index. 17.8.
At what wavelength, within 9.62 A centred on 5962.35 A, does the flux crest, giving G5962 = 5966.47 A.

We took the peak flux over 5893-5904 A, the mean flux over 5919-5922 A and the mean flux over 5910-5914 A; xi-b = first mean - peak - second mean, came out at -16.7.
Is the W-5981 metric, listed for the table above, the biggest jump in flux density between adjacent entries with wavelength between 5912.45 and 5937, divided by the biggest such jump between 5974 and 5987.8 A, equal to 1.0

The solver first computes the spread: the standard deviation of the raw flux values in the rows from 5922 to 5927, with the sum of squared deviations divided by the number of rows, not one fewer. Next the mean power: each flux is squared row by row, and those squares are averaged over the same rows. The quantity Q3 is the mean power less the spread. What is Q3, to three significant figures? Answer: 296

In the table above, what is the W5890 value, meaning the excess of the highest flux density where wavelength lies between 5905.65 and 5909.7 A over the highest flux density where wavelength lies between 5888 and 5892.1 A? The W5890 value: 2.7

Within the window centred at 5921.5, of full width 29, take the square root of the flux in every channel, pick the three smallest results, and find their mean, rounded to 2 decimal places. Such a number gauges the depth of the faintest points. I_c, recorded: 4.10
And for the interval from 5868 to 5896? 3.77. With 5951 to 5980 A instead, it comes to 4.17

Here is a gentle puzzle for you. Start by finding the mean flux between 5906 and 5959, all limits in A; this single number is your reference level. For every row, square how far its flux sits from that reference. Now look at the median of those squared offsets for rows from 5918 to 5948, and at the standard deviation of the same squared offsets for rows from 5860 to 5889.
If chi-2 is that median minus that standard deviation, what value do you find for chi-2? -2.0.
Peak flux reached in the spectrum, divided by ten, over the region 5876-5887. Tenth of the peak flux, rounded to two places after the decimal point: 1.75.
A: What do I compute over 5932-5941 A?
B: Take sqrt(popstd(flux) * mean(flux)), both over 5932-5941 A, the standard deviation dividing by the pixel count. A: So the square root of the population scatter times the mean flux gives 1.6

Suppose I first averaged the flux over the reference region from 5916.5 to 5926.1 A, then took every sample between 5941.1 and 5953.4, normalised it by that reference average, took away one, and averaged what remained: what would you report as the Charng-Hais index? 0.027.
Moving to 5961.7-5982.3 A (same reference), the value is 0.049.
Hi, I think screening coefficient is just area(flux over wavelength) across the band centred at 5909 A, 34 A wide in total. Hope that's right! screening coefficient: 559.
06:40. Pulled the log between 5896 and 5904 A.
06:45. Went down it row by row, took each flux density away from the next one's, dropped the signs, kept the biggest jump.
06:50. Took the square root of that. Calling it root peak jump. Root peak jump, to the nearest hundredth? 0.63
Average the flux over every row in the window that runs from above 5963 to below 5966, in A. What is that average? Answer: 17.8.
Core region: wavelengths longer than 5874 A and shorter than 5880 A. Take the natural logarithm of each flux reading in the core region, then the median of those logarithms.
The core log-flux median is 2.86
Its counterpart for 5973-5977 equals 2.89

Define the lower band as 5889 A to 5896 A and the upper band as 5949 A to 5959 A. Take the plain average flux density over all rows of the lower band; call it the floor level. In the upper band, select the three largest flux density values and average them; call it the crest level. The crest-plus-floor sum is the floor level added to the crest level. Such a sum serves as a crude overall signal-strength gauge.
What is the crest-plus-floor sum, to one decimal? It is 31.8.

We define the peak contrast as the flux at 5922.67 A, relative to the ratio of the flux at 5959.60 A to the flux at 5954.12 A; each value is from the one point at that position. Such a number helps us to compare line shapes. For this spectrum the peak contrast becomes 17.1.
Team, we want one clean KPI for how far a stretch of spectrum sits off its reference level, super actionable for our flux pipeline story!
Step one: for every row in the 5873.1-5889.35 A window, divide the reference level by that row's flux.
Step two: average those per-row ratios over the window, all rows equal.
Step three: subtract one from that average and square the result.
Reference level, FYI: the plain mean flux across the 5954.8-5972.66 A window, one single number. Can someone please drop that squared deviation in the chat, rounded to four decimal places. 0.0065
